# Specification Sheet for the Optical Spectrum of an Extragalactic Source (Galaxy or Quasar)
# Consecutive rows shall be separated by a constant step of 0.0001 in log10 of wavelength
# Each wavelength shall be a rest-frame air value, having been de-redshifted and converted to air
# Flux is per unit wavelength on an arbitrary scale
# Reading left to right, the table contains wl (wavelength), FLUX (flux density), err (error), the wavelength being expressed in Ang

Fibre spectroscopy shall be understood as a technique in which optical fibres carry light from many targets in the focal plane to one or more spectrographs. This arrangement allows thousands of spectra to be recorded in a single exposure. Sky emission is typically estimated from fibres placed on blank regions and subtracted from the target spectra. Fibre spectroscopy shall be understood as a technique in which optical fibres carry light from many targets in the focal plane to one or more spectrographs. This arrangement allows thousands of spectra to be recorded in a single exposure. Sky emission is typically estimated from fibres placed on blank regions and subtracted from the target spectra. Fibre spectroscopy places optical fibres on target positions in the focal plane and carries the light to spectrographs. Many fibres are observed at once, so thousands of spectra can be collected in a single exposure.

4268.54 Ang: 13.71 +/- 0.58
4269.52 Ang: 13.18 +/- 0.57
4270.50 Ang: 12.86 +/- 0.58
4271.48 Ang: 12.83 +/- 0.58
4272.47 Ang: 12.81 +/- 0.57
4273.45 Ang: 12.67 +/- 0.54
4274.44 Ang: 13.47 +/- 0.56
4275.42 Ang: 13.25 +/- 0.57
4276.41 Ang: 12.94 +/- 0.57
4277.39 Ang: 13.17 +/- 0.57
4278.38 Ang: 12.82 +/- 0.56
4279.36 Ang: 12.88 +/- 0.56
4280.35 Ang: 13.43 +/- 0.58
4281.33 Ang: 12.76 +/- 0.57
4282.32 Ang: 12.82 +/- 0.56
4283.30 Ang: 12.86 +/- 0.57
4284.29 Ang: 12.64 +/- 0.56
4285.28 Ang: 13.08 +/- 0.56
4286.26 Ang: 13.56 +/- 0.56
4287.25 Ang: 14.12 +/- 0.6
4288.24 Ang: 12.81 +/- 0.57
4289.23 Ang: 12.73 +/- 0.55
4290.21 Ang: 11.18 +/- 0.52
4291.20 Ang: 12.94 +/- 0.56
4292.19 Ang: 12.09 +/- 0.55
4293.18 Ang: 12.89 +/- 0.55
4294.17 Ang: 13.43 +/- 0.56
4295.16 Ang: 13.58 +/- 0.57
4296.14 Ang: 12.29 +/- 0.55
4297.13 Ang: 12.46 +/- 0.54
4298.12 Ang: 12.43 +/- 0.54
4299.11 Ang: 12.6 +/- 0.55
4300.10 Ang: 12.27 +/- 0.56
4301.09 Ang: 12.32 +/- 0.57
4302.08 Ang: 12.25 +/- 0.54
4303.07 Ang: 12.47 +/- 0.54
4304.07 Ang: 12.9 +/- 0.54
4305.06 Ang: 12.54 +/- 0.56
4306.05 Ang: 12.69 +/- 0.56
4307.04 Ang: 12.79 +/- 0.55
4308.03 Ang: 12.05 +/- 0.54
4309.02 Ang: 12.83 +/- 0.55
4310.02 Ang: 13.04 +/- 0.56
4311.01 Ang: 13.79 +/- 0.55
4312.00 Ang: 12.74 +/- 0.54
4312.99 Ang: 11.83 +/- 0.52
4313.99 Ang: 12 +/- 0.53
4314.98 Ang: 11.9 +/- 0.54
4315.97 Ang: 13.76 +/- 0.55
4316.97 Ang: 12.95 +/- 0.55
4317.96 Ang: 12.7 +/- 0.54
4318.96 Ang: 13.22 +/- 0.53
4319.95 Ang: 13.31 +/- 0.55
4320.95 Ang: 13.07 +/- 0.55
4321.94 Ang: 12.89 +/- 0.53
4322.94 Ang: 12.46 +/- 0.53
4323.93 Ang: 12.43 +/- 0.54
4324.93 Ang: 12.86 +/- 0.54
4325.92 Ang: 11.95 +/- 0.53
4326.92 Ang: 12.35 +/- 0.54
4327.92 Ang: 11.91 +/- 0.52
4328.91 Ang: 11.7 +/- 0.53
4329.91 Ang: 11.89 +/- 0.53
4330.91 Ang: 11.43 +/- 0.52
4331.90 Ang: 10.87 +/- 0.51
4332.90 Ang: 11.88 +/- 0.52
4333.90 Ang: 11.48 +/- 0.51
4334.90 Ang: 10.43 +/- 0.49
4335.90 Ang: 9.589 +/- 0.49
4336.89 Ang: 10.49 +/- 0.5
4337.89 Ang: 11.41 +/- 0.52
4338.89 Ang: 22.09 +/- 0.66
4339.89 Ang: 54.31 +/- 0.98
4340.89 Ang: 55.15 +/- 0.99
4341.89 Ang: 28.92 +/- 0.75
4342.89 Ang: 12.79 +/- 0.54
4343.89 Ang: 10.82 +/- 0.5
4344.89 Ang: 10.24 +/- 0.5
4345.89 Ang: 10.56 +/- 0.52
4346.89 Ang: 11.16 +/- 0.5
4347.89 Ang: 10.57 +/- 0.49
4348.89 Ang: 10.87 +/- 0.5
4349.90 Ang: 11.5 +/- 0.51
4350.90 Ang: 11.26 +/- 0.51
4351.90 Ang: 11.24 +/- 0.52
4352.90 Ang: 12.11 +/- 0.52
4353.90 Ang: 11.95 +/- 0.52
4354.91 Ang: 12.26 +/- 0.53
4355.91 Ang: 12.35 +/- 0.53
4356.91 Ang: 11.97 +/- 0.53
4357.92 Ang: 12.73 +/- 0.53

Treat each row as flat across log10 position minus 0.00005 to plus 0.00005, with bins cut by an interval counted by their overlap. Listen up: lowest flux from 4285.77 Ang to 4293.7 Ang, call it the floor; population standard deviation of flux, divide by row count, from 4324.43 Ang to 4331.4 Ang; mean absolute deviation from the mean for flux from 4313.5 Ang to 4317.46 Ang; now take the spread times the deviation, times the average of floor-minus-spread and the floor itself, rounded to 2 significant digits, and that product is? 3.3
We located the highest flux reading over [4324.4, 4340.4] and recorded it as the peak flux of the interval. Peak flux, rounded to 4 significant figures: 54.31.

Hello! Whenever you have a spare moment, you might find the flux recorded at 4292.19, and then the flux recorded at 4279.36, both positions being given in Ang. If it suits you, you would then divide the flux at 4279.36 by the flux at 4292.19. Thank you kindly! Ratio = 1.07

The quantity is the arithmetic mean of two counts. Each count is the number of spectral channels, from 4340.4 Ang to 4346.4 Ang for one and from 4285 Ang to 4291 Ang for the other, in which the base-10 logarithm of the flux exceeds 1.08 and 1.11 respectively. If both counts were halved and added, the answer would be 3.00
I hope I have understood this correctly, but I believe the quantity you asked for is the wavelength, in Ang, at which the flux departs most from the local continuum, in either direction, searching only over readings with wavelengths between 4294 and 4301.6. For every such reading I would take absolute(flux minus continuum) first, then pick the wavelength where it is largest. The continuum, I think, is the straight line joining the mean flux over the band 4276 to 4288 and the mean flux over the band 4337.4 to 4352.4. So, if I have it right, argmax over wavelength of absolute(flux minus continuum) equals 4301.09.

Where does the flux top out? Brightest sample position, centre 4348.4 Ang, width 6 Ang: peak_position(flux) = 4349.90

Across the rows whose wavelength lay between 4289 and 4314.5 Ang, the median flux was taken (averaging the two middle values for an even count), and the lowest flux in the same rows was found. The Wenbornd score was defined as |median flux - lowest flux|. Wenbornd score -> 1.39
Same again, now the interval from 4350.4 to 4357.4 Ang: 0.73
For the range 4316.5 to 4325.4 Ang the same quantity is 0.46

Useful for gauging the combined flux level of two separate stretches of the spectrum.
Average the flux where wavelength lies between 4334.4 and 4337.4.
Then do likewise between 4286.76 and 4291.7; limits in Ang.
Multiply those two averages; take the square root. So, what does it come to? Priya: 11.4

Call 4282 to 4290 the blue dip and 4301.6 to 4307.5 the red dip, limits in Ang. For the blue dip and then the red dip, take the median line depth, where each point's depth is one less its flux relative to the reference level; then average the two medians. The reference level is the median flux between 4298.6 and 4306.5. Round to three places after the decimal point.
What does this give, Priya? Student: -0.018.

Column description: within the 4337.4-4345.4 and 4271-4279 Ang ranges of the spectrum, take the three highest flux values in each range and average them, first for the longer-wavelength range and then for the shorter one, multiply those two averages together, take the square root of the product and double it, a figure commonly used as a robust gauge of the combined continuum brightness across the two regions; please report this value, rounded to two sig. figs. 50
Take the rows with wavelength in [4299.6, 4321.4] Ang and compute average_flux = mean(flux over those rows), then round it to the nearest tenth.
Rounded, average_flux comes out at 12.7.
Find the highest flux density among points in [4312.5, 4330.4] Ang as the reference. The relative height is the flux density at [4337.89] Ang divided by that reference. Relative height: 0.83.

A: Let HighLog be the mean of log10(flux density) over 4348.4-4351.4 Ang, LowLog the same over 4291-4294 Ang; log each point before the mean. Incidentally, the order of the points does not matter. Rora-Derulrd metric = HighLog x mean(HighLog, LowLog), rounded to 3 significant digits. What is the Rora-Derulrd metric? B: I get 1.13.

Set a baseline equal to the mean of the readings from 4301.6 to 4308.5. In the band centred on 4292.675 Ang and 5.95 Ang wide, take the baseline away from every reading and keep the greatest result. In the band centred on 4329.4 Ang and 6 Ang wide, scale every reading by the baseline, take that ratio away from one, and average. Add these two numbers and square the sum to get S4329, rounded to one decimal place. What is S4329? 1.3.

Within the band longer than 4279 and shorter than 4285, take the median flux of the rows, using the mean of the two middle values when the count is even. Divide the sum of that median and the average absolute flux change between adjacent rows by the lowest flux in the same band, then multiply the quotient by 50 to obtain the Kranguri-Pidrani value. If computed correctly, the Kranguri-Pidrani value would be 52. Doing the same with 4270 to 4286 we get 52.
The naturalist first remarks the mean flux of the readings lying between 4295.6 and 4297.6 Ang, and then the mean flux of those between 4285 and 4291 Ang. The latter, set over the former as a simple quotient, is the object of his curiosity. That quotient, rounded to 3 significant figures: 1.04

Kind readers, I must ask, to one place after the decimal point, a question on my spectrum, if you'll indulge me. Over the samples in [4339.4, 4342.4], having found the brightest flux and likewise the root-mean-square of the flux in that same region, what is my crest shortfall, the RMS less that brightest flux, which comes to -7.4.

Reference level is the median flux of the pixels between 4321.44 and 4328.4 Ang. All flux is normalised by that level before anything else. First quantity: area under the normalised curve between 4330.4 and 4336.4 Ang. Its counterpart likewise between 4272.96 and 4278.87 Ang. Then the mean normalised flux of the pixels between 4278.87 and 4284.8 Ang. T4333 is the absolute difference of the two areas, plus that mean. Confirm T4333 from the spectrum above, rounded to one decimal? 2.0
